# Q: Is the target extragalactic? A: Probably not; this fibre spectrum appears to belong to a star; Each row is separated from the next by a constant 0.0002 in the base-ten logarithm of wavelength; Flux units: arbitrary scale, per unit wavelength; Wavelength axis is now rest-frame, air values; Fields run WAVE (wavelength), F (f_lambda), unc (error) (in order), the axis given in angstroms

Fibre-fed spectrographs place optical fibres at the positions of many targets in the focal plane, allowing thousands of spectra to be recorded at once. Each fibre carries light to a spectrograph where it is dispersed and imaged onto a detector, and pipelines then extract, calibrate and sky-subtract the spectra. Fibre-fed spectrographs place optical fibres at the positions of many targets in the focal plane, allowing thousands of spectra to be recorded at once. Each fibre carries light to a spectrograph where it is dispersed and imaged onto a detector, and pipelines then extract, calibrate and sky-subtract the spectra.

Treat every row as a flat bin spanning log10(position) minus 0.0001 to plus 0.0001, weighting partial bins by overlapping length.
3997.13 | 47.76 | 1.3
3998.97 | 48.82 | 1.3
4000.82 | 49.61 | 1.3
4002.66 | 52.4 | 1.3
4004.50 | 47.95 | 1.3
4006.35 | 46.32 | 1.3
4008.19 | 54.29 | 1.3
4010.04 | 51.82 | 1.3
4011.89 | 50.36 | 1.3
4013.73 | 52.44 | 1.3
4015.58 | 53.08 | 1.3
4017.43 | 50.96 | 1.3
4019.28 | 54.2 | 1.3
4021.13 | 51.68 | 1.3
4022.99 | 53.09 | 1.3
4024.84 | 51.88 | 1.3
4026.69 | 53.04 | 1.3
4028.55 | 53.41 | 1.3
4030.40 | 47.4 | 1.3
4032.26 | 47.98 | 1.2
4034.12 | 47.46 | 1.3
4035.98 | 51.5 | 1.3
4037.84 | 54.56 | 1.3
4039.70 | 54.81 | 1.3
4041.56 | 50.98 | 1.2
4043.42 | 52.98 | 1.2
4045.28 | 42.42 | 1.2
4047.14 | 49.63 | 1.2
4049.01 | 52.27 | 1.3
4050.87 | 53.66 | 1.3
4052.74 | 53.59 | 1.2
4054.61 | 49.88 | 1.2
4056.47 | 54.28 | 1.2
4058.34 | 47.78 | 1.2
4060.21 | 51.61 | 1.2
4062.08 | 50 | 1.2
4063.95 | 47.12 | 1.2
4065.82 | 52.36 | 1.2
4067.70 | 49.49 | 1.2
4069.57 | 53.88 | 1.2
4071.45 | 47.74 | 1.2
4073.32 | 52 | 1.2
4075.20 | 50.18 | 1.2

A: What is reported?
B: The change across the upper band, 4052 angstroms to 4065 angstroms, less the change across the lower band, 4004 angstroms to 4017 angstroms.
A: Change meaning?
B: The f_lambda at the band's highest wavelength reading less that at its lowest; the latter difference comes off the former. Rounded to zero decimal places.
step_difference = -12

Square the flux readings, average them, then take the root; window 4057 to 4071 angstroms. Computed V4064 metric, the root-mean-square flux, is 50.4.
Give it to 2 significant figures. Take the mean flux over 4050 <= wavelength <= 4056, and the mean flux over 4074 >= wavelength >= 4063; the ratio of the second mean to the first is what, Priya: 0.96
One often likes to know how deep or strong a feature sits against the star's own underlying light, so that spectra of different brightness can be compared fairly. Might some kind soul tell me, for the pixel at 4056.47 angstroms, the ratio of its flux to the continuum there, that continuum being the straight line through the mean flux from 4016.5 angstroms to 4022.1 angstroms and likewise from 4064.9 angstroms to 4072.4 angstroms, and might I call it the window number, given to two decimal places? 1.06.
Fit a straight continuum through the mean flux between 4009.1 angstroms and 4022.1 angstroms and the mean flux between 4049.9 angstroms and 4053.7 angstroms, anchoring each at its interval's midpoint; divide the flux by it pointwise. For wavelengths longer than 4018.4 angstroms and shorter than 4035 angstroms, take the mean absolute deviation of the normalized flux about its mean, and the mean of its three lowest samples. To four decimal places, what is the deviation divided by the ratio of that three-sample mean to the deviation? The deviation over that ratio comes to 0.0025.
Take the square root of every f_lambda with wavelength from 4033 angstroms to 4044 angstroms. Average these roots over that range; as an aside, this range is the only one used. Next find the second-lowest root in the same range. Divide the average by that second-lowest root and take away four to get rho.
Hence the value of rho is -2.99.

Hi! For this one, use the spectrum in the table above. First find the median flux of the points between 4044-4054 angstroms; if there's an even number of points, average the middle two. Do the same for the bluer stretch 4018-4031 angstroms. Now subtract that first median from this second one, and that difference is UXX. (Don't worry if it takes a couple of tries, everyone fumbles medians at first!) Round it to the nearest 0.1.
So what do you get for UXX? 0.8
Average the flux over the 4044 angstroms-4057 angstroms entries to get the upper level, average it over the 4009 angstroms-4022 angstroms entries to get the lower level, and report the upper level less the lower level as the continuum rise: -1.3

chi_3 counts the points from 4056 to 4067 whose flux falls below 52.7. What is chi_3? 5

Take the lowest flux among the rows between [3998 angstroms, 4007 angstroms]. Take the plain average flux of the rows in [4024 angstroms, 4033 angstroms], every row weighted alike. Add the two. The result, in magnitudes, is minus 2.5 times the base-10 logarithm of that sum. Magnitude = -4.97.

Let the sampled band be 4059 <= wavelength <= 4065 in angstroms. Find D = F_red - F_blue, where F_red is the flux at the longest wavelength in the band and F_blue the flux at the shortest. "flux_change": -4.5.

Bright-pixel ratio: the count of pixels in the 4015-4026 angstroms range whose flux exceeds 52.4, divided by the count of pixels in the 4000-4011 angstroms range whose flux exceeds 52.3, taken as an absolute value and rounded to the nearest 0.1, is 1.5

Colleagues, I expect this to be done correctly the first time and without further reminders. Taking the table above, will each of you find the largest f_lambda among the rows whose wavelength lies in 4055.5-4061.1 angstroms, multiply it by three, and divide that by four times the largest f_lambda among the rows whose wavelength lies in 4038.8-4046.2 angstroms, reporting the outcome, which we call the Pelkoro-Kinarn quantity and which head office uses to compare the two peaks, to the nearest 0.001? 0.743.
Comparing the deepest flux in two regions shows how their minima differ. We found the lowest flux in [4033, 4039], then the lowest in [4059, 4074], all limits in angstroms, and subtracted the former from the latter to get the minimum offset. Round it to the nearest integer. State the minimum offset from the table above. 0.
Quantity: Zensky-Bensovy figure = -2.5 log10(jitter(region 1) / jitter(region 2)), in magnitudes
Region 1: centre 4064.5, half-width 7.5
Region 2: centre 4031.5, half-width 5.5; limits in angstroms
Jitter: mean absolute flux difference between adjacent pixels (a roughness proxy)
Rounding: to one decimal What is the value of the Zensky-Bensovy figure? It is -0.6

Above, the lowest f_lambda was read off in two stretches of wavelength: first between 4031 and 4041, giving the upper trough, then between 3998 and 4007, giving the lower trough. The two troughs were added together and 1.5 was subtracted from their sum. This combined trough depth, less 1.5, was 92.3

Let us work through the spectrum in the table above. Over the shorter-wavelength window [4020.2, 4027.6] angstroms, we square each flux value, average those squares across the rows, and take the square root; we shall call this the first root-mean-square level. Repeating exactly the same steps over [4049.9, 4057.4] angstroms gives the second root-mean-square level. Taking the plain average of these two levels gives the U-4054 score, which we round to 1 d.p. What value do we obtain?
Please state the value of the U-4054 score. 52.7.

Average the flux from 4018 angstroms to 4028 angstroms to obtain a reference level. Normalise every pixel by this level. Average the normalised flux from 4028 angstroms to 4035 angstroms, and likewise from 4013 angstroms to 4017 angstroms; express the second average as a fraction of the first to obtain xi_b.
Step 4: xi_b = 1.08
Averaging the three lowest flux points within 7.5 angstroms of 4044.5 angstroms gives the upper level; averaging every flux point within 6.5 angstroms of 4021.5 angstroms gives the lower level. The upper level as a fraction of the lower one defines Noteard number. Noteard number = 0.91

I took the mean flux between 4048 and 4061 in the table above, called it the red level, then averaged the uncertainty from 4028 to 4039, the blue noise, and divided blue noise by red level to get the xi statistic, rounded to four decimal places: 0.0247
